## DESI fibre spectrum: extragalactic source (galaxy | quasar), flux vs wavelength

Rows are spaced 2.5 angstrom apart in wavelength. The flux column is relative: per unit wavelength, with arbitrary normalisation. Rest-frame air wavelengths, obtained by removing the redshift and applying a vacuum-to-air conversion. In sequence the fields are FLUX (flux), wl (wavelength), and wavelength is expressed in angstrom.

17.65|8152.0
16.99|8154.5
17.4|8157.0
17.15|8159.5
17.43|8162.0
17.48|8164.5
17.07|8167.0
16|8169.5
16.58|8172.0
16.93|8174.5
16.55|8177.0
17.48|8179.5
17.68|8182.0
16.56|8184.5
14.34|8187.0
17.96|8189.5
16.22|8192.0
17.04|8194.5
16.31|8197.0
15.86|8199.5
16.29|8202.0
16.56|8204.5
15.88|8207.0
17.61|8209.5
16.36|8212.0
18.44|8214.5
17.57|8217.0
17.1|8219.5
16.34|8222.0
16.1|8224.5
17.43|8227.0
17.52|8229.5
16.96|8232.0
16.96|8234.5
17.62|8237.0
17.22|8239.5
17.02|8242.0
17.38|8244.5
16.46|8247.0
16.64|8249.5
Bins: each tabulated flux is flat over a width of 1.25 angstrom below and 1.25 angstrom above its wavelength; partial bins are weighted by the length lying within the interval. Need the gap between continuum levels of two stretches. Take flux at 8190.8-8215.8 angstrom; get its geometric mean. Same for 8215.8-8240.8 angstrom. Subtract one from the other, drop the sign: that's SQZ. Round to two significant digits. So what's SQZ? 0.44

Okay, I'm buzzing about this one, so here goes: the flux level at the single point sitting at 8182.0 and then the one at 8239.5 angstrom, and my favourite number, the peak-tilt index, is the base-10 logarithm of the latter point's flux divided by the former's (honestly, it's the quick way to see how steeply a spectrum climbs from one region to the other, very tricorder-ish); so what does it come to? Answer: -0.011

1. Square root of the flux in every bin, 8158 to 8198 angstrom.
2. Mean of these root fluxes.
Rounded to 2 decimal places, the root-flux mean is 4.10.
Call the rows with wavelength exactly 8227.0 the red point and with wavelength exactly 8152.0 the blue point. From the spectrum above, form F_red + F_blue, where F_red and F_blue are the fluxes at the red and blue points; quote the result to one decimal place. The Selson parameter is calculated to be 35.1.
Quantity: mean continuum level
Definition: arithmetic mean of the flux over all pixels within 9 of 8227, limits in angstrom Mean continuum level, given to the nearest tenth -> 16.9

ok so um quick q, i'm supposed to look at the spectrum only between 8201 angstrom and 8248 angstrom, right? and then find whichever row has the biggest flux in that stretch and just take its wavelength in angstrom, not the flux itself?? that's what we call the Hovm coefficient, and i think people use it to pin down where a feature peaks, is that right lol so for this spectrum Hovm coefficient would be 8214.5 angstrom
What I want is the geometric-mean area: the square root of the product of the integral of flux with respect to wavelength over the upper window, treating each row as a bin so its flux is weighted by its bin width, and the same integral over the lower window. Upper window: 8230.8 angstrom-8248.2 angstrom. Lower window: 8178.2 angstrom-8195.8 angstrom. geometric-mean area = 296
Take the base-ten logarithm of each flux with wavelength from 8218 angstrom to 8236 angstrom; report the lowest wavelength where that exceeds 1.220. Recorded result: 8219.5 angstrom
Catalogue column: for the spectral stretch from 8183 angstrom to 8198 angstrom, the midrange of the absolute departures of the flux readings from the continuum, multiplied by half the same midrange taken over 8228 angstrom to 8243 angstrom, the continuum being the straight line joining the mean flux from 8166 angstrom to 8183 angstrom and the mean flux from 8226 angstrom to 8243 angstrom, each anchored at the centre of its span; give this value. 0.14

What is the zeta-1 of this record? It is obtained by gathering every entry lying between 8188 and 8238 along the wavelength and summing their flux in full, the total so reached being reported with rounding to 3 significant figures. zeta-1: 338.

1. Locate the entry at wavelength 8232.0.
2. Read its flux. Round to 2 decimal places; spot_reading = 16.96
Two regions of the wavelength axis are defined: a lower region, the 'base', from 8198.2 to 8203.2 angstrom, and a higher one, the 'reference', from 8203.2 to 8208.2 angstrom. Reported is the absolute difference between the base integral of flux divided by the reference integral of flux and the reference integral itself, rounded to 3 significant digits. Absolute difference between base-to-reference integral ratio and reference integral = 80.1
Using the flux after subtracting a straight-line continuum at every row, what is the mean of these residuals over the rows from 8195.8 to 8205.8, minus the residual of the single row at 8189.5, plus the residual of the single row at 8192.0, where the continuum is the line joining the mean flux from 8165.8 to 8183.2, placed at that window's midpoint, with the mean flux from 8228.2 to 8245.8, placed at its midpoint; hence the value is -2.5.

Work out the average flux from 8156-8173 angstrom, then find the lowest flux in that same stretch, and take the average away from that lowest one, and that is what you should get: -1.02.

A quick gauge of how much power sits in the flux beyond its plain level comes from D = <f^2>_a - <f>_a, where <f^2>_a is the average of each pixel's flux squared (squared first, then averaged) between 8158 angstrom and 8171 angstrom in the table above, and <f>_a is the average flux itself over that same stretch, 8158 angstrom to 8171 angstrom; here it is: 273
